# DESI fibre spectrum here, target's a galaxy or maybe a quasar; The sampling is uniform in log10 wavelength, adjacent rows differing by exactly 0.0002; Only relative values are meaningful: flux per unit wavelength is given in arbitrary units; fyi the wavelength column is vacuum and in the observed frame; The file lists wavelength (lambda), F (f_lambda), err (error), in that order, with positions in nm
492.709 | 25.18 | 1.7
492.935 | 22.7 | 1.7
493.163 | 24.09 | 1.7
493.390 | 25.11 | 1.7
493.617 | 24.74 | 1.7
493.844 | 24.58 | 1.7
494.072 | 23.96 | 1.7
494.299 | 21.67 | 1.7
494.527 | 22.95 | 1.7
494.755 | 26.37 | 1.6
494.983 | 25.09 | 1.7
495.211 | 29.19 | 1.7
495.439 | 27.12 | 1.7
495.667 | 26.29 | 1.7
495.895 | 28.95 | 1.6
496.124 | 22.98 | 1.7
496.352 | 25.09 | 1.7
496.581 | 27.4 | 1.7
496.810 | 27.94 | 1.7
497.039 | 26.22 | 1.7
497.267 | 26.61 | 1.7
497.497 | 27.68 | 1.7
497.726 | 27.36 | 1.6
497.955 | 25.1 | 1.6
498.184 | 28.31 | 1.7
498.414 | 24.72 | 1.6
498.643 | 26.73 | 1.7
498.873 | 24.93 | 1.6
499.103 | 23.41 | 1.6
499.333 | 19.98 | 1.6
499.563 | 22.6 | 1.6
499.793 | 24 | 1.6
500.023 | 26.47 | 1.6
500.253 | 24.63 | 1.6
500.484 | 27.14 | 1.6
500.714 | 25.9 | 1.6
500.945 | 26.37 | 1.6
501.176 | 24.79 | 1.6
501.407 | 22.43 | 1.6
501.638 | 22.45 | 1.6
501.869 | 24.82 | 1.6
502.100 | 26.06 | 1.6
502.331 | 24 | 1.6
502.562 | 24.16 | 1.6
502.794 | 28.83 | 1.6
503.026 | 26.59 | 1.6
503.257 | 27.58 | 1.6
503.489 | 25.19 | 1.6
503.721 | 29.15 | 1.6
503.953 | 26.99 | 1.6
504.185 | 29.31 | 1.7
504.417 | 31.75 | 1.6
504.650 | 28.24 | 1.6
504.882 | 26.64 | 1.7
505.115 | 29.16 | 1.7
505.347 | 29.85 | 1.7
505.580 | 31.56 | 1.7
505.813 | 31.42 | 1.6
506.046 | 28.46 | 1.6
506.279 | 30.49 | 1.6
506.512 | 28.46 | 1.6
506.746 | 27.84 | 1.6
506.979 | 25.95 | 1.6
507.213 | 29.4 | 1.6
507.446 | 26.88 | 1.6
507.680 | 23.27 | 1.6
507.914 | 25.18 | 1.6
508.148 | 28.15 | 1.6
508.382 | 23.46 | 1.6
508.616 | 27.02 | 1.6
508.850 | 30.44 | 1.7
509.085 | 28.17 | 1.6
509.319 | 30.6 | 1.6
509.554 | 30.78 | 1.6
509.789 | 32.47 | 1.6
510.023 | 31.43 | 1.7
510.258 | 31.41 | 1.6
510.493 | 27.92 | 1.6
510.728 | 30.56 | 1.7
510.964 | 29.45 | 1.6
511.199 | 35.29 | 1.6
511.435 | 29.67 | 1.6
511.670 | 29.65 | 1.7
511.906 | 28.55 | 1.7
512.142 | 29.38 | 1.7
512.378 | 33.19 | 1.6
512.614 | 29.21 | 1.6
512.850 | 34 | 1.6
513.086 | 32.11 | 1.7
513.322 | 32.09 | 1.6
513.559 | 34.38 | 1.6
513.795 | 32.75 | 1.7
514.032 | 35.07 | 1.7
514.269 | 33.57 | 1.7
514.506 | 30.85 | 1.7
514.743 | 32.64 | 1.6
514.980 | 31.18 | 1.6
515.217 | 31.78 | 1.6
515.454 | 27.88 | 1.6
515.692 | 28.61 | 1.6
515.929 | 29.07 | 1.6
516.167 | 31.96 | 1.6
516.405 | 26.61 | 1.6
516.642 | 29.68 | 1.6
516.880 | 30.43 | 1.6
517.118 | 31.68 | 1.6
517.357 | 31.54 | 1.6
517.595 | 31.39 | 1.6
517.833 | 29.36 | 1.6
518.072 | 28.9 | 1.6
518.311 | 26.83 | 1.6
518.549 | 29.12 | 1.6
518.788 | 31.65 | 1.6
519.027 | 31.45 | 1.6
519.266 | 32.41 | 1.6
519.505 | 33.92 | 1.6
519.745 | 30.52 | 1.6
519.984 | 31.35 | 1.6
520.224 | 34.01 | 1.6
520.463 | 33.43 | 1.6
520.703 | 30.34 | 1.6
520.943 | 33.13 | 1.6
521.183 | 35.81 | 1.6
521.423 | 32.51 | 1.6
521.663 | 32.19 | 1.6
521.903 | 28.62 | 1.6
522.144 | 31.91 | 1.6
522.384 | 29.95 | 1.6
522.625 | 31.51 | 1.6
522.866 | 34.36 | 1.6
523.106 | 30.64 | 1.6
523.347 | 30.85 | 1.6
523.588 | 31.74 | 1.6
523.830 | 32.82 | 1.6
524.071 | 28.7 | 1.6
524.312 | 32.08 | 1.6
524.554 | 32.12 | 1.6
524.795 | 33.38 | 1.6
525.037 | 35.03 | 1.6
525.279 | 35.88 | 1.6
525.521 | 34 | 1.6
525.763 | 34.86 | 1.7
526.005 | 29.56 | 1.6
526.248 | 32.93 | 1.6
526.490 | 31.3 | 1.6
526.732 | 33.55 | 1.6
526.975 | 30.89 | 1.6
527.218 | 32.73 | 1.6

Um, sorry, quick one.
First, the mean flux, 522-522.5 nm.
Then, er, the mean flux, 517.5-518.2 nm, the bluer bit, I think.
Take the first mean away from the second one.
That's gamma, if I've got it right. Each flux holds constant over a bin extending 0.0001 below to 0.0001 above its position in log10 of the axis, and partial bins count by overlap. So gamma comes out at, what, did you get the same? -1.0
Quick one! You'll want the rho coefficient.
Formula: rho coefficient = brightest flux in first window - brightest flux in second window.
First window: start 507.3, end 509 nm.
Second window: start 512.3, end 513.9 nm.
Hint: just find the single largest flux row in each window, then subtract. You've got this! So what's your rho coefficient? -3.9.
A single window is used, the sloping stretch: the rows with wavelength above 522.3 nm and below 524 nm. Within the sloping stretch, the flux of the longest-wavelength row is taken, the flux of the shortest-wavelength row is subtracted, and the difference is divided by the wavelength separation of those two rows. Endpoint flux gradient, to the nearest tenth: 2.0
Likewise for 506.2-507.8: -5.2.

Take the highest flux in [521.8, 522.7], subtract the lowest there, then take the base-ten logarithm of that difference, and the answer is 0.52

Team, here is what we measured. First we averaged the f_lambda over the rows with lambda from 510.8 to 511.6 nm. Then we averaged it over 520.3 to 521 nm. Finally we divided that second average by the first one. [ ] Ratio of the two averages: 1.03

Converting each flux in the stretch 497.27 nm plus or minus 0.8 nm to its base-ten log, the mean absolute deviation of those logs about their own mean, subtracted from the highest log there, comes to 1.43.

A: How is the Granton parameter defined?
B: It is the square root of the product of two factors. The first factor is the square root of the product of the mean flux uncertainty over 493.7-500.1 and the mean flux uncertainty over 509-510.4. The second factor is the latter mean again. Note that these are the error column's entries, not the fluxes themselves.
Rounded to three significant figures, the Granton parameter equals 1.63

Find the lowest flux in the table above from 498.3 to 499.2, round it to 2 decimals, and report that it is 23.41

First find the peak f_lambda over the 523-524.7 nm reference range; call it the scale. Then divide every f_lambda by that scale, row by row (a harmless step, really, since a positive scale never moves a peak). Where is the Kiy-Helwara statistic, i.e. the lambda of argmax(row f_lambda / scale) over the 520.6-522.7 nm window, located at 521.183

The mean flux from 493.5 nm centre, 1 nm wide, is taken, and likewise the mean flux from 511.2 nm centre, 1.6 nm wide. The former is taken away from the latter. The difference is 6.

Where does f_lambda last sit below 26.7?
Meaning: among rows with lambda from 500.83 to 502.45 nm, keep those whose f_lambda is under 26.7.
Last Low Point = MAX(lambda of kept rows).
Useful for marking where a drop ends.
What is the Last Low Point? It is 502.331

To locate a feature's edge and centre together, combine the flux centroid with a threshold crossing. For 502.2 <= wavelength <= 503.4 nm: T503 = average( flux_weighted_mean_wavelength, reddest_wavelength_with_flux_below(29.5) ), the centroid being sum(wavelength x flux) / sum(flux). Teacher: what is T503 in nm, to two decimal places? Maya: 503.03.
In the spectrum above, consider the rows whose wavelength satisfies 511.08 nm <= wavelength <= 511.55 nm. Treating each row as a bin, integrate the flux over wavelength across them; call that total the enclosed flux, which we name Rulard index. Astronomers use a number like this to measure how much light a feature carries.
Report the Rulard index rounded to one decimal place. 15.3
